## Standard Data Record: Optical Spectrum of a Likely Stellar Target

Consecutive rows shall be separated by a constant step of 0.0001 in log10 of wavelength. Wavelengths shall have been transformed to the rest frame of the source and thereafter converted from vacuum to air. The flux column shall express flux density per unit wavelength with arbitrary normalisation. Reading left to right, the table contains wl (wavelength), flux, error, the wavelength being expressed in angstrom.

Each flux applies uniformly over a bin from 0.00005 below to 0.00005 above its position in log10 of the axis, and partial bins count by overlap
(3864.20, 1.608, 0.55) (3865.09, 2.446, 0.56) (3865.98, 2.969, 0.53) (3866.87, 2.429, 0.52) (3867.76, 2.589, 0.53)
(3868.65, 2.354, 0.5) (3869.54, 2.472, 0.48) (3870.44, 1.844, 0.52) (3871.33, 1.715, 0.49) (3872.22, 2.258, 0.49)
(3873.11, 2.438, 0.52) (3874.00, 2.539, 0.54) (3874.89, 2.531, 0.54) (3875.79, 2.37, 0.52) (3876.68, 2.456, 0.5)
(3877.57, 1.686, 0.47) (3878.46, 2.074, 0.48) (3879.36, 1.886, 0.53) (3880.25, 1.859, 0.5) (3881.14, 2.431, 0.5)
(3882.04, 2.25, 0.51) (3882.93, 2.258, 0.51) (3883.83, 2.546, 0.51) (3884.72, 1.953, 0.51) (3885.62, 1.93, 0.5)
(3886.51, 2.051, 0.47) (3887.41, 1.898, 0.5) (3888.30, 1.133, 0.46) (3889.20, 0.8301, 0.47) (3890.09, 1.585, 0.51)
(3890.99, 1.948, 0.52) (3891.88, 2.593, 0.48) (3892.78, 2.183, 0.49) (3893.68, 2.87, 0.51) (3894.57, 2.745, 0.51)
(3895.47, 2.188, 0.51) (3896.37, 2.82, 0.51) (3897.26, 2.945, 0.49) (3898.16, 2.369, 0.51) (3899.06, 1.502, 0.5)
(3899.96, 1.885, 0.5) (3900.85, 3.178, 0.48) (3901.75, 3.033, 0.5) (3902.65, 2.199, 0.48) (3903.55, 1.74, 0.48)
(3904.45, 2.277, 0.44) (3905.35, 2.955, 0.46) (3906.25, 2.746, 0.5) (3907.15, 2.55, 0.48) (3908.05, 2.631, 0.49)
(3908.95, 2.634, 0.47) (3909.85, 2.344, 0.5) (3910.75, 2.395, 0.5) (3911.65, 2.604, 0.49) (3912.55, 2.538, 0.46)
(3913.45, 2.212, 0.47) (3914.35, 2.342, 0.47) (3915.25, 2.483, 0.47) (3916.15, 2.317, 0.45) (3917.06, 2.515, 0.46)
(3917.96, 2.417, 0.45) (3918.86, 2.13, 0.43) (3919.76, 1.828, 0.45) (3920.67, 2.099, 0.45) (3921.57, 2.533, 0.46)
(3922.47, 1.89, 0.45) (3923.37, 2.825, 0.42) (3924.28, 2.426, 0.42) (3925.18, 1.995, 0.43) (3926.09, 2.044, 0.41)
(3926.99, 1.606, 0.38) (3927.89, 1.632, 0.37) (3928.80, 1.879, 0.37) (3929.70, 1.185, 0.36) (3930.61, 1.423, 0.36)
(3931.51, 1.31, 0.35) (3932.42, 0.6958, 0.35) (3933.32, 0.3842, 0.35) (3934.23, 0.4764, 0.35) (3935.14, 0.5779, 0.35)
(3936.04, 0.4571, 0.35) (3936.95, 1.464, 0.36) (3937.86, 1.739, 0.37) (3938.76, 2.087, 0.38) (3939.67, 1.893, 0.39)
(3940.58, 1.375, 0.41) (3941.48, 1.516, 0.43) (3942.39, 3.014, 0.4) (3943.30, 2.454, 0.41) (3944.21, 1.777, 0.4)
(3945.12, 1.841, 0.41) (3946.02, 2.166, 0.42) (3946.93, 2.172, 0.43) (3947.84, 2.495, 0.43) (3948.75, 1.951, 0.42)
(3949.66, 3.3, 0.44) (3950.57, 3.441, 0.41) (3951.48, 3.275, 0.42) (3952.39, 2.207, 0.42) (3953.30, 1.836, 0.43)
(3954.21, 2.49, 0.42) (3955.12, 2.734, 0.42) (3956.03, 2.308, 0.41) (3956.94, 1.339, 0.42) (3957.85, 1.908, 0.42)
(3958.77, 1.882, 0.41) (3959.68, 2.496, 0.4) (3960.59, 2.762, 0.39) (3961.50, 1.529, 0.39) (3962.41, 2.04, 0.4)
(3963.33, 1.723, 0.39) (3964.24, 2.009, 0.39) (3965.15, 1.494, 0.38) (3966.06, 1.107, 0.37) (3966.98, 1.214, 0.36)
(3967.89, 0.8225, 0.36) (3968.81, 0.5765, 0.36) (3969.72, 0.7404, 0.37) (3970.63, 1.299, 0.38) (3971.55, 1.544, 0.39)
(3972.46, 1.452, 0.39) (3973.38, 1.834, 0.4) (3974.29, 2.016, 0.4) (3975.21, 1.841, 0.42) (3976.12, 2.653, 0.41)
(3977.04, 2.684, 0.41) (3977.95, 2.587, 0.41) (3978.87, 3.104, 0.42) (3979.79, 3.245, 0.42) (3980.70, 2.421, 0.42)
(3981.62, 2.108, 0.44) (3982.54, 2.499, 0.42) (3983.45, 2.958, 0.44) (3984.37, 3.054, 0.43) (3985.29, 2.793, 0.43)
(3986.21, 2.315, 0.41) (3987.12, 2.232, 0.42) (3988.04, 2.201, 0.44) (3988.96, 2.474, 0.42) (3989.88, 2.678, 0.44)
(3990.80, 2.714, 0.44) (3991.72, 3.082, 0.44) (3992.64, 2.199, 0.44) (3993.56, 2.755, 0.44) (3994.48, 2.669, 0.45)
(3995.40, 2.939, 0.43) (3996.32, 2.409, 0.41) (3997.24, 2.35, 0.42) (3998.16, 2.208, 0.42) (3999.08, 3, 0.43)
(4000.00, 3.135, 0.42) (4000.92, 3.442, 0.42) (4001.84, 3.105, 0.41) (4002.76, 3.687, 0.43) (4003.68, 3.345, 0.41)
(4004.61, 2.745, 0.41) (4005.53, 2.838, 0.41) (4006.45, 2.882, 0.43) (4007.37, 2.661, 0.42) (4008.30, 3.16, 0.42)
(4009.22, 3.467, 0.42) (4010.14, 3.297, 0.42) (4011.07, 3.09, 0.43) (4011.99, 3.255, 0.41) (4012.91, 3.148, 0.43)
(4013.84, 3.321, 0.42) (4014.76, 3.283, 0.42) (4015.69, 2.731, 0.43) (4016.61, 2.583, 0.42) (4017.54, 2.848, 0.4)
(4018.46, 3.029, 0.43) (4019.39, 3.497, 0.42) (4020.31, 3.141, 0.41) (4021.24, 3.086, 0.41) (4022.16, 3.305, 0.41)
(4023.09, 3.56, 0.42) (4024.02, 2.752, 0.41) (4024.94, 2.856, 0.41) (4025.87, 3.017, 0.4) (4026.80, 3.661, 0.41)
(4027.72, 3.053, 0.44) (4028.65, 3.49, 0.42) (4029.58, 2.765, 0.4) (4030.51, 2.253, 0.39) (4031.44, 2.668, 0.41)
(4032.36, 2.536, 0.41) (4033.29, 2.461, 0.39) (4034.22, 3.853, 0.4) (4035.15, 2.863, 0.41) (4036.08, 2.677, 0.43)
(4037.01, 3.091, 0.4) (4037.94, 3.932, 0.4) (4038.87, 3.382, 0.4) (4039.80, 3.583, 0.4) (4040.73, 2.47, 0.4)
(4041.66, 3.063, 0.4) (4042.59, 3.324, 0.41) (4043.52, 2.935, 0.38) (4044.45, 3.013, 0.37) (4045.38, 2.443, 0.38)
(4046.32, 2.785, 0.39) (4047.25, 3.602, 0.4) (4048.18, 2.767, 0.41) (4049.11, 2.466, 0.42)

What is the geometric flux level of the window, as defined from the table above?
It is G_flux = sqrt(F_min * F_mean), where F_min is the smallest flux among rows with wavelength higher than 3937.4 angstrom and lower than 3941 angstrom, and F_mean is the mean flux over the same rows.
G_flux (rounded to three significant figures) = 1.56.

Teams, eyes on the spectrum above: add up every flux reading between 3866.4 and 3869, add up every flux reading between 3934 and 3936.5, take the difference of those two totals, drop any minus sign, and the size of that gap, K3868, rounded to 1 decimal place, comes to 5.9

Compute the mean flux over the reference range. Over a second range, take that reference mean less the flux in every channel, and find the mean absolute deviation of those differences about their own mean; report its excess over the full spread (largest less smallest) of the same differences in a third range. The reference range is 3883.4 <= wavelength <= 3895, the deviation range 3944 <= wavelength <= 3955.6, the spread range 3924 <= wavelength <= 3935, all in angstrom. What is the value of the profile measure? -1.56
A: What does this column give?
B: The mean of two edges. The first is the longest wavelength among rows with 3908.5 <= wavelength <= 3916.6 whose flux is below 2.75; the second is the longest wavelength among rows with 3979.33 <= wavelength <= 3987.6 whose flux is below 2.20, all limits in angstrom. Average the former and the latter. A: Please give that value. 3948.9 angstrom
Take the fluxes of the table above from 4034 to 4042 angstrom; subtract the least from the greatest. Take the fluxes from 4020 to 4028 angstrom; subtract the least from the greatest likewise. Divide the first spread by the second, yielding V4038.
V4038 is 1.61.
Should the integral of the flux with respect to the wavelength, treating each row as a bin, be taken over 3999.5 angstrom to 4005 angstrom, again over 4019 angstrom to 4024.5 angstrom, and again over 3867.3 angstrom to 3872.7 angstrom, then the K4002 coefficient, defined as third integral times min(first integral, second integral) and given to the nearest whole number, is 211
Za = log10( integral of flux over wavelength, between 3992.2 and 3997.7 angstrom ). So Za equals 1.15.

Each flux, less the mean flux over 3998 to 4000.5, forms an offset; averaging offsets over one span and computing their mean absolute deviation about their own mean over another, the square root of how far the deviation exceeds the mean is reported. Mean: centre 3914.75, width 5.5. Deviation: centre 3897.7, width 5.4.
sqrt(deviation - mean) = 0.9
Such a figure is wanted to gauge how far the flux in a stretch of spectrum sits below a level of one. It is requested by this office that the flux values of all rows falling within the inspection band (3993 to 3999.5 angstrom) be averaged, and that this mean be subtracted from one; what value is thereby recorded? -1.6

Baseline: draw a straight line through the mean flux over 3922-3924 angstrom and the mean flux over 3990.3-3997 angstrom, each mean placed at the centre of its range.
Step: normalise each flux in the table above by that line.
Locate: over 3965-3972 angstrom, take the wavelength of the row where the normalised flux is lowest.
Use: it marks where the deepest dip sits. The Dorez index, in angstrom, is 3968.81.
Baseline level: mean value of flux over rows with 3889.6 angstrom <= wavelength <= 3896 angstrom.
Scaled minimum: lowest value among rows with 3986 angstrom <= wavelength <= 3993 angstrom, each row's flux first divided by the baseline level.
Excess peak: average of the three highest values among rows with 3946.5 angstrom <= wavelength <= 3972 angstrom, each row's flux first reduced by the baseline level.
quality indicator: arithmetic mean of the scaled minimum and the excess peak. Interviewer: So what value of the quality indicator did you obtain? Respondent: 1.0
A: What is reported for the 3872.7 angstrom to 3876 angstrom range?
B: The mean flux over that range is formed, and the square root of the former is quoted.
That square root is 1.57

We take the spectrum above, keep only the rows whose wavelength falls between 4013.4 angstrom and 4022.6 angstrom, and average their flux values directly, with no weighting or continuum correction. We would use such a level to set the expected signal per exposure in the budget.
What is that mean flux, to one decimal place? 3.1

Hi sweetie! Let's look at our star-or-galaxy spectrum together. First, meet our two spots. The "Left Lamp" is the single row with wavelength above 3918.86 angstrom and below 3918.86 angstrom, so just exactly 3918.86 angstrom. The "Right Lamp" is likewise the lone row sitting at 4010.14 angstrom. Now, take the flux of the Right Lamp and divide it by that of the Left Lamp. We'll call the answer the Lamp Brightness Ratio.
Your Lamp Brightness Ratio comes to 1.5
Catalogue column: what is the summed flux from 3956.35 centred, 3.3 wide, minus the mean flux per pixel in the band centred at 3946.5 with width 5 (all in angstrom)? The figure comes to 6.2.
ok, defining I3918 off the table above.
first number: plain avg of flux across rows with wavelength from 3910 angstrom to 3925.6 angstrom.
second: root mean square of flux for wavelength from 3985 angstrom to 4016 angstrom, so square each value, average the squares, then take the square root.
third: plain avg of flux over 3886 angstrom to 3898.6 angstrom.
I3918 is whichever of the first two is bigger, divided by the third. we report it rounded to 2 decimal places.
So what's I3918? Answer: 1.35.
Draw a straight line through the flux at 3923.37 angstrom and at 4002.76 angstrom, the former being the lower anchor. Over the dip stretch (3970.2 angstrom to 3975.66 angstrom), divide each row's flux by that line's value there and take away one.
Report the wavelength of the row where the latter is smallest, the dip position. 3970.63 angstrom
